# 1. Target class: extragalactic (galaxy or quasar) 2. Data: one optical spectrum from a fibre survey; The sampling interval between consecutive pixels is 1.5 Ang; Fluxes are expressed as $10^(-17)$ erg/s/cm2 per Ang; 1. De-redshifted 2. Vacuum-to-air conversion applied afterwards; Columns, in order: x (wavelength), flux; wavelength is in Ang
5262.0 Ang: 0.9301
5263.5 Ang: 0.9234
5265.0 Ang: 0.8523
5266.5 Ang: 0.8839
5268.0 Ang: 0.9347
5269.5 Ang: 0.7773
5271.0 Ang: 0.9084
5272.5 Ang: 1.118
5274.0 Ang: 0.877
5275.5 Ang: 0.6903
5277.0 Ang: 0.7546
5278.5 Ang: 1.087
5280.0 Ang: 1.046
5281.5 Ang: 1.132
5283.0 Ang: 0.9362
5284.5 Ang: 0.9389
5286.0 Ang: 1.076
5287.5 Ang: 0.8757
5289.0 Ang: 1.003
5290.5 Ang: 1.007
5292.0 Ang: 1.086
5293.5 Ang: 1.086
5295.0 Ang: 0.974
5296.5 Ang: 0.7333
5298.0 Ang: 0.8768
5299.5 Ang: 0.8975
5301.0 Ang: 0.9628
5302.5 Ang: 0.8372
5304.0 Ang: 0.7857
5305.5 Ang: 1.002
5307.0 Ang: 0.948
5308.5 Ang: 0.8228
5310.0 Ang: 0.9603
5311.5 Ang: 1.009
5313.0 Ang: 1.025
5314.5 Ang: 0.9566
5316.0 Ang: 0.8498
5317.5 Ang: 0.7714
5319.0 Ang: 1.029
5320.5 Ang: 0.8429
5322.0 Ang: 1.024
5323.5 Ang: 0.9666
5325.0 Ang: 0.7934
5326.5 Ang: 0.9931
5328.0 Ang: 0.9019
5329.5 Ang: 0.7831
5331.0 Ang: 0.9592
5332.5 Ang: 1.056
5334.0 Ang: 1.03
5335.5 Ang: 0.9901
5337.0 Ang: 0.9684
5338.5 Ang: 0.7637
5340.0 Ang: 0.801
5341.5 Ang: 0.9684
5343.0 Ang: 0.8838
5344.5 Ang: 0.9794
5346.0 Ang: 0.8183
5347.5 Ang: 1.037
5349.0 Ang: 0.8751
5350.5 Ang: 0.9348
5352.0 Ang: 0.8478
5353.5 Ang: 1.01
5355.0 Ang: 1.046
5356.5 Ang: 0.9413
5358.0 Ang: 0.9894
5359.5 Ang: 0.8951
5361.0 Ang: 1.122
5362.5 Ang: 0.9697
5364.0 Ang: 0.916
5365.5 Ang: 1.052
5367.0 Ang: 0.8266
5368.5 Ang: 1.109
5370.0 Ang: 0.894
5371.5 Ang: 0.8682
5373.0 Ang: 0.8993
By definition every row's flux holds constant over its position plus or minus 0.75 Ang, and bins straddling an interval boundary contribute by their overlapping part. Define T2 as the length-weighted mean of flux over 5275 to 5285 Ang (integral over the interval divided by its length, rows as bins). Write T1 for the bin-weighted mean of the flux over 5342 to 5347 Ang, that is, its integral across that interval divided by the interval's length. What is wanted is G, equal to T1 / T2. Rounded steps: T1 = 0.905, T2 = 0.95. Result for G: 0.96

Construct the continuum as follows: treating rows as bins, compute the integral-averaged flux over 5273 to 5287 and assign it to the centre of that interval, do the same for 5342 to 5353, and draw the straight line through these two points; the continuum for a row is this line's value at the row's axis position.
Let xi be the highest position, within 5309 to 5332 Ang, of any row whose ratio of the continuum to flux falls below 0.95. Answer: 5326.5 Ang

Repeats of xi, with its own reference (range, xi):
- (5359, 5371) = 5368.5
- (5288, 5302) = 5293.5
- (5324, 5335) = 5334.0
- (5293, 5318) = 5313.0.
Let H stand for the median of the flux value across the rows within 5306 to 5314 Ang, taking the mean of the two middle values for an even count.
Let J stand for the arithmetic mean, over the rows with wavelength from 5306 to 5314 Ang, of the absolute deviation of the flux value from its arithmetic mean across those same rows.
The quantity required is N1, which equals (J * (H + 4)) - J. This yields 0.21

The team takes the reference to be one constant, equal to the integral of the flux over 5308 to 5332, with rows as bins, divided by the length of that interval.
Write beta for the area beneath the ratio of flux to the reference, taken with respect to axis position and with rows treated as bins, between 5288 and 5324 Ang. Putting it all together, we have 37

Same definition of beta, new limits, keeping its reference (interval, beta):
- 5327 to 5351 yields 24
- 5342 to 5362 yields 21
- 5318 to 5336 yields 18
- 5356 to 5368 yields 13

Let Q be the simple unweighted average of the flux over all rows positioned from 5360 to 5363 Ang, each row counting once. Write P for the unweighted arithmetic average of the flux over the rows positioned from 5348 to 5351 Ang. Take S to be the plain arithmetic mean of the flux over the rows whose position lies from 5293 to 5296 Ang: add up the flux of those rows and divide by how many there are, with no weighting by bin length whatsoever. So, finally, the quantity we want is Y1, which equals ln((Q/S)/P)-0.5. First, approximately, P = 0.90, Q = 1.05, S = 1.03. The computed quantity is -0.38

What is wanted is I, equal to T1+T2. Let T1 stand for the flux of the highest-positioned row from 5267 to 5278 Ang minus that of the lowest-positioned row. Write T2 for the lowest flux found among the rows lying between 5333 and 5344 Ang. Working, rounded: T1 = -0.180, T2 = 0.7637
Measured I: 0.58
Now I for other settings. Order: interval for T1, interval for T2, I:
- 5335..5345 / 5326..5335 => 0.77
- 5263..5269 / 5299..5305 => 0.80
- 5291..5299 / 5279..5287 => 0.73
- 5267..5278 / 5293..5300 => 0.55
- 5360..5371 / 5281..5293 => 0.65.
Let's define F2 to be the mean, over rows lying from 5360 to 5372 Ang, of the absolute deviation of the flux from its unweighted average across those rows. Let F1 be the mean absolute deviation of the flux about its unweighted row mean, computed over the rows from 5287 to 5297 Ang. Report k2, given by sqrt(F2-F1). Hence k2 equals 0.03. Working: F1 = 0.093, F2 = 0.09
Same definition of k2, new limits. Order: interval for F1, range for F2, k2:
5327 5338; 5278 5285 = 0.09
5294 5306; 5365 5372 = 0.17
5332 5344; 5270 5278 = 0.17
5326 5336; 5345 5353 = 0.01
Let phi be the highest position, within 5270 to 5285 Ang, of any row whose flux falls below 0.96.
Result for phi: 5284.5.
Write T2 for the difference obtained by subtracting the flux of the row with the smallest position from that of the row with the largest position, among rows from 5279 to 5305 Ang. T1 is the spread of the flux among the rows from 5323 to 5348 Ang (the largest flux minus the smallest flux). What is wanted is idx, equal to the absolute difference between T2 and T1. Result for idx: 0.55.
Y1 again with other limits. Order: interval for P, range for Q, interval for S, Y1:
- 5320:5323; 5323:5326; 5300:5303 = -0.45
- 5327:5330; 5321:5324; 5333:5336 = -0.34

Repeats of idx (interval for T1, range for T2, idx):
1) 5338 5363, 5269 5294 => 0.05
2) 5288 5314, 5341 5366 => 0.27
